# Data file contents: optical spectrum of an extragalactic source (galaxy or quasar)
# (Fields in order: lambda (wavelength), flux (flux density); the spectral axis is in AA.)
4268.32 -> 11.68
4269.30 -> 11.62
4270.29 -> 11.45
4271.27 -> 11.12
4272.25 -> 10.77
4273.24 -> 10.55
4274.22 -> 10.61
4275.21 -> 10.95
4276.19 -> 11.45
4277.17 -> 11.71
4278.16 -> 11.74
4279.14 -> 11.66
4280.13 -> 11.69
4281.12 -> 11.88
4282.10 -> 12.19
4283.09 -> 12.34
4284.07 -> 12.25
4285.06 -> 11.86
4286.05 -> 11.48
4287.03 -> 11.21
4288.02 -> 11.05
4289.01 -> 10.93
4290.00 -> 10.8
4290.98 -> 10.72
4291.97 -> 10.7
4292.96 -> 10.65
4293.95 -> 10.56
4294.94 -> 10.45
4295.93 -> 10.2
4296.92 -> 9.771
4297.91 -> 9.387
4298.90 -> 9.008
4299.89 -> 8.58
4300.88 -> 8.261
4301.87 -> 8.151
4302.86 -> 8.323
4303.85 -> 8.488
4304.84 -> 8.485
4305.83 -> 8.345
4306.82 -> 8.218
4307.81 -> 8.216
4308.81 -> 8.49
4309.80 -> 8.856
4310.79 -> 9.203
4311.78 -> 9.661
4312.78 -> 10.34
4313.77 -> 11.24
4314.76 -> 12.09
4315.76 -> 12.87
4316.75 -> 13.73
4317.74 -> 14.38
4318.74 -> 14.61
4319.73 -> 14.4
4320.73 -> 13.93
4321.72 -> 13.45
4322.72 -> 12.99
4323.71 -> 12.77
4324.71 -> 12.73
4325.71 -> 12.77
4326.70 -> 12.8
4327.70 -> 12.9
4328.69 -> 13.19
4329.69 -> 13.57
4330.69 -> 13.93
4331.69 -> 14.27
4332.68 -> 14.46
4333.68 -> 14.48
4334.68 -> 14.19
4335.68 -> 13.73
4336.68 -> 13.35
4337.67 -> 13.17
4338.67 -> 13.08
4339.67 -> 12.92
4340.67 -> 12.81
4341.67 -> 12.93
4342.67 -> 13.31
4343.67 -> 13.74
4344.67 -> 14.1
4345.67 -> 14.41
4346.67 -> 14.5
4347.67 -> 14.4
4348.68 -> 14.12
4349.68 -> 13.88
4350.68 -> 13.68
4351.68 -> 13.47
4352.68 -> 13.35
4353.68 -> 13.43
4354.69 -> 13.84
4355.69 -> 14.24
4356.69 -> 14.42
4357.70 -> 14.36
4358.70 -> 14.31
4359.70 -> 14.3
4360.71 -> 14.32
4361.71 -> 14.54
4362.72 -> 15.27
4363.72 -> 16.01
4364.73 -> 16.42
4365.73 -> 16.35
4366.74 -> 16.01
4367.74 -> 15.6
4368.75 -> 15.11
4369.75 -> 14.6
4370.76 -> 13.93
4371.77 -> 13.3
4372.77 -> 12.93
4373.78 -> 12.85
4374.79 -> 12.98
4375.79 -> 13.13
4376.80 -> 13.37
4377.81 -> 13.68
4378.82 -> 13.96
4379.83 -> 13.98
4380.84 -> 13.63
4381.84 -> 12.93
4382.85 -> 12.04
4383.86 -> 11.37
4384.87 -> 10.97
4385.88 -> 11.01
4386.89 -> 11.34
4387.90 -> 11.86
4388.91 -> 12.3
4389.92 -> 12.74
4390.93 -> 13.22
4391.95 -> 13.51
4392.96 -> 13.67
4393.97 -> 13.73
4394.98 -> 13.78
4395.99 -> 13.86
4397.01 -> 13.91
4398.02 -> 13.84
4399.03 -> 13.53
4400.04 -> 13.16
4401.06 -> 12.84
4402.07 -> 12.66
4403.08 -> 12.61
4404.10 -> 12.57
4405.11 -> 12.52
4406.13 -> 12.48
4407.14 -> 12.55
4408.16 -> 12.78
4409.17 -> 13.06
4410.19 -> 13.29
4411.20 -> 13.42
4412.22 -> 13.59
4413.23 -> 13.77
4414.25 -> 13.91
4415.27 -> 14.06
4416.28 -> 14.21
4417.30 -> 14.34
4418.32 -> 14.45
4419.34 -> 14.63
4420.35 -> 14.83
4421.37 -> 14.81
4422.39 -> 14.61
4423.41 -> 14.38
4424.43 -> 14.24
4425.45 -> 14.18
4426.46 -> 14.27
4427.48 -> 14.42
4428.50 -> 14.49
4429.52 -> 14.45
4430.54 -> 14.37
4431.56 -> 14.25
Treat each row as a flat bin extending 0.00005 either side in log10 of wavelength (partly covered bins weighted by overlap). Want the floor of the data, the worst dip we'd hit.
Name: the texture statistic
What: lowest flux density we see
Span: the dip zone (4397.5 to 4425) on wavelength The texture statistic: 12.48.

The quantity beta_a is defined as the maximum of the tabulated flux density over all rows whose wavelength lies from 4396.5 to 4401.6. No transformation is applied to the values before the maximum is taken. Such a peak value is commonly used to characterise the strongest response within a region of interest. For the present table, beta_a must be 13.91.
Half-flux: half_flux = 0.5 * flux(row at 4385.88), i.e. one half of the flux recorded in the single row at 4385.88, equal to 5.5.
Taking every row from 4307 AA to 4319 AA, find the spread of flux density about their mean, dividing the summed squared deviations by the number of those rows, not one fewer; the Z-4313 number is 2.2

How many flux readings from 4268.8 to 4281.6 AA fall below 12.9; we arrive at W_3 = 13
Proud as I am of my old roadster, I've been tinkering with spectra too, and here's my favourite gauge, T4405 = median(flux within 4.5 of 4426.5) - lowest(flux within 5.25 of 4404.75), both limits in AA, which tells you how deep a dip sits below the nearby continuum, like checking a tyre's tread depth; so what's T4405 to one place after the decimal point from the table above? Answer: 1.9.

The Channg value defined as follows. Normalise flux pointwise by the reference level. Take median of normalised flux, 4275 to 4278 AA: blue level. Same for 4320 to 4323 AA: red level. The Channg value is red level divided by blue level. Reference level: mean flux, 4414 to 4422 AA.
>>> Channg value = 1.2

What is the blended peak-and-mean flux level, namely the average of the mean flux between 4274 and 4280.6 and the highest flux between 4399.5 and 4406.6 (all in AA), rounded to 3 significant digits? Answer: 12.3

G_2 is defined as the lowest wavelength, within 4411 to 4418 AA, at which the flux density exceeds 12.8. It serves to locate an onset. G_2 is 4411.20 AA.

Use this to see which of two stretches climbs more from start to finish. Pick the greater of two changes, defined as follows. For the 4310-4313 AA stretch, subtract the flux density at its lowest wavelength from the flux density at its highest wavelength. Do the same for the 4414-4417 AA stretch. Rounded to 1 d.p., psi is 1.1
